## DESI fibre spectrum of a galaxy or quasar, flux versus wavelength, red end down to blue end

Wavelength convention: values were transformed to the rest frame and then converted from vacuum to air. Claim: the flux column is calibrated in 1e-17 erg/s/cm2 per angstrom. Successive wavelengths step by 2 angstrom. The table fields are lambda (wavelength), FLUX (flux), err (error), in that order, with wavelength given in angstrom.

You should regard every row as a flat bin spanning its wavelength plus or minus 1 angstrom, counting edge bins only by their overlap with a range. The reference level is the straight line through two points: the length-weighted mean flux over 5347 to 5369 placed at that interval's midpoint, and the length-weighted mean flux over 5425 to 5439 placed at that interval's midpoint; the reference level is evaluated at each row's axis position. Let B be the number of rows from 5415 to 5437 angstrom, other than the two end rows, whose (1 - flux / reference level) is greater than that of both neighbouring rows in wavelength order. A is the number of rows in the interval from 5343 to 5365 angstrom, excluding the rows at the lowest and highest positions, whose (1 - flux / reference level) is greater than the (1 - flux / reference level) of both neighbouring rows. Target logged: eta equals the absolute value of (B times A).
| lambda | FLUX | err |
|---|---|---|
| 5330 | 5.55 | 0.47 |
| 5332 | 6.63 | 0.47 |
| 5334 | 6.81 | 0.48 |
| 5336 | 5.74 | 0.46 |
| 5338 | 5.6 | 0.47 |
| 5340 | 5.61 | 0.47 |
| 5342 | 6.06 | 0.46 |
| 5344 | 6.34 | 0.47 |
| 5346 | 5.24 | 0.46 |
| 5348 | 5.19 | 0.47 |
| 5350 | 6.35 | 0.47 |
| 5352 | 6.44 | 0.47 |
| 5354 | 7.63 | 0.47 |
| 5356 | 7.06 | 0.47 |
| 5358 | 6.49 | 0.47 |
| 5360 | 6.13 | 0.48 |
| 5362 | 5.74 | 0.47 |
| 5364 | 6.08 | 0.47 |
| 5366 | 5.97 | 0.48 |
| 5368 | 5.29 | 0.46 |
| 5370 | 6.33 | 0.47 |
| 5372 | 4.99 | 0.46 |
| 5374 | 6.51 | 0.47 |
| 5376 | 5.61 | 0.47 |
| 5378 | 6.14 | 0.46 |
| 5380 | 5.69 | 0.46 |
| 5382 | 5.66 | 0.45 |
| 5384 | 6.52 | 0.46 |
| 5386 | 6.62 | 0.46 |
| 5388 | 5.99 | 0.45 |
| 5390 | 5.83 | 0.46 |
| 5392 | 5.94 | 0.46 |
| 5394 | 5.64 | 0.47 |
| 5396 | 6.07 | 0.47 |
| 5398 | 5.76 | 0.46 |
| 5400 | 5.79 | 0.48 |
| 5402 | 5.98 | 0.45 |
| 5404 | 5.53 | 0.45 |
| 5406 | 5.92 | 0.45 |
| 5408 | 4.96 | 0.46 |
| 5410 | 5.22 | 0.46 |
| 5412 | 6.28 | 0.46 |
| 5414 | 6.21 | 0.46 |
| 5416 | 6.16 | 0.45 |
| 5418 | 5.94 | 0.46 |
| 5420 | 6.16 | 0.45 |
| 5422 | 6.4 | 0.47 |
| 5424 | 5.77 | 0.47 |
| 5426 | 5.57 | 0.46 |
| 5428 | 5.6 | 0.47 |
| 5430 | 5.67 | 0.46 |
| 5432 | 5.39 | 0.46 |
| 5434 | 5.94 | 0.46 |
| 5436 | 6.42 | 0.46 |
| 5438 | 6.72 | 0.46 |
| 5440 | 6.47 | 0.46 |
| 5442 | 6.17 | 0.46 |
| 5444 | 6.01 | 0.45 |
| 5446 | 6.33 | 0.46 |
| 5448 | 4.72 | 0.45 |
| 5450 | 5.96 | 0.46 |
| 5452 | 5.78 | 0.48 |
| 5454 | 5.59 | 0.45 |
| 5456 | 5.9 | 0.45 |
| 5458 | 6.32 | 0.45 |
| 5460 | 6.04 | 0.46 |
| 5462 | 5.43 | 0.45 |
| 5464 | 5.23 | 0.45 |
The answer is 6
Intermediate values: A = 2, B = 3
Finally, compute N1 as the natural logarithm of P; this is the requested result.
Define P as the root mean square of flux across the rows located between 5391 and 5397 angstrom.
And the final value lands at 1.77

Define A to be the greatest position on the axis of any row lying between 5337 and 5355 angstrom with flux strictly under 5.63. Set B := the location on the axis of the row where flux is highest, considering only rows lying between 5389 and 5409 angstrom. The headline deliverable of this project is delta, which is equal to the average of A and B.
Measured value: 5372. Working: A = 5348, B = 5396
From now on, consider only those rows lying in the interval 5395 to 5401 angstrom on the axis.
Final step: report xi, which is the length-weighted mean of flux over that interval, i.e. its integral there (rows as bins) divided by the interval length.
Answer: 5.873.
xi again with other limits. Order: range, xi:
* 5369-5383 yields 5.847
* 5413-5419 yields 6.103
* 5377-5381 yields 5.915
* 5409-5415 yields 5.903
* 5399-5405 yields 5.767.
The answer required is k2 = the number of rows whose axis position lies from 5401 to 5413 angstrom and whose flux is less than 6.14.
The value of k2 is 5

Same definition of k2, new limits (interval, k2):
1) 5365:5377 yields 4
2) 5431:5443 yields 2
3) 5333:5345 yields 4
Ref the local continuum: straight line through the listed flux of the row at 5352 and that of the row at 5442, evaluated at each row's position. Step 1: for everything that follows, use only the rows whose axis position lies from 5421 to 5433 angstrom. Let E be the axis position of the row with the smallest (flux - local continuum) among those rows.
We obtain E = 5432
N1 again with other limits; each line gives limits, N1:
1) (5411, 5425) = 1.81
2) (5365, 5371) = 1.77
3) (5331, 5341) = 1.81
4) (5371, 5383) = 1.76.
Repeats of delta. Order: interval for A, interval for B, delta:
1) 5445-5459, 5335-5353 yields 5403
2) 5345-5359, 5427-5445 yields 5393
